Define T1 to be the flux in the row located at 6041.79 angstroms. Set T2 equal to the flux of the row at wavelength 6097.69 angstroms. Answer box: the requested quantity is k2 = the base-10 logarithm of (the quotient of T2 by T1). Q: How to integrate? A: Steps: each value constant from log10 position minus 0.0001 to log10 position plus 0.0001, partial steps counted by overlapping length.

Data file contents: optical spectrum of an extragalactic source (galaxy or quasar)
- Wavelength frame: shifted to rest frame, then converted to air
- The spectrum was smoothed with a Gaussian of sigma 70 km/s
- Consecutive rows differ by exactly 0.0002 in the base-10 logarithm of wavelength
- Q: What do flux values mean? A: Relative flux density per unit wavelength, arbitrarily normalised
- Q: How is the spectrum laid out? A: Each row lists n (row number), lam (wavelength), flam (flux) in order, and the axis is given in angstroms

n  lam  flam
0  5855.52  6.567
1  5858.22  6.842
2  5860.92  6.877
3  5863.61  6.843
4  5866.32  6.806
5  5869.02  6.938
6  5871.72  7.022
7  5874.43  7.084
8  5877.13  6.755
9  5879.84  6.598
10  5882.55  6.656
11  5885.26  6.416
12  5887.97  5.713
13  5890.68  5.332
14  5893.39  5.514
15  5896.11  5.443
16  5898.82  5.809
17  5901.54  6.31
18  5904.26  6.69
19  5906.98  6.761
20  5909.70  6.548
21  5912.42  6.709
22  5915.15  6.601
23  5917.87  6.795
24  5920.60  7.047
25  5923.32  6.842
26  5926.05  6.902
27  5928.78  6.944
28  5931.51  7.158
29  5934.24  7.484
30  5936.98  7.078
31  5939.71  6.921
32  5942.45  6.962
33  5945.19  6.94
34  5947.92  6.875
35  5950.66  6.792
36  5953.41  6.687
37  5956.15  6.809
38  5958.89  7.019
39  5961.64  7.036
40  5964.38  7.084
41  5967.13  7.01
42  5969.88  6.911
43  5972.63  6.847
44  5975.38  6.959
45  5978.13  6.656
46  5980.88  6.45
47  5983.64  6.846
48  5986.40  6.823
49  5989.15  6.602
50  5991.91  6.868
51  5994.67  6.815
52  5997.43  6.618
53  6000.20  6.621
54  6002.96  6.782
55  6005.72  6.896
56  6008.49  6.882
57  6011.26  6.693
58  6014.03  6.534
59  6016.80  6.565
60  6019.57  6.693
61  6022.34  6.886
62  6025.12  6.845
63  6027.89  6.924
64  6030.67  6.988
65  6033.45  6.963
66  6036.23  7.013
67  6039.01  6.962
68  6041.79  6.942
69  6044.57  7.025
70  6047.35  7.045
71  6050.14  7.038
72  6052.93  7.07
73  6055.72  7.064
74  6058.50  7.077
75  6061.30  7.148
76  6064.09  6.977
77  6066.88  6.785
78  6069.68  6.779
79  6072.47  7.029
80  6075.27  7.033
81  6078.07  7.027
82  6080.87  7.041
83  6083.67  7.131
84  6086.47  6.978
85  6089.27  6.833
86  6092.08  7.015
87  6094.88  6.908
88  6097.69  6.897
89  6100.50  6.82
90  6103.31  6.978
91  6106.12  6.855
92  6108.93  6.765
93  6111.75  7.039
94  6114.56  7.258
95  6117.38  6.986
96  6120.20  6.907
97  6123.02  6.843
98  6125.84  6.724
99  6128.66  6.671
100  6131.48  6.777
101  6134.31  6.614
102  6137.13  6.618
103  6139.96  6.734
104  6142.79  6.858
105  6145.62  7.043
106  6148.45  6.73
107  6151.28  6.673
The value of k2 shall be -0.003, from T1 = 6.942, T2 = 6.897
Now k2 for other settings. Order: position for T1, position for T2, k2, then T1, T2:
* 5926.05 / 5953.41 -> -0.014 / 6.902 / 6.687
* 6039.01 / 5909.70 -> -0.027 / 6.962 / 6.548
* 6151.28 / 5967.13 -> 0.021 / 6.673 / 7.01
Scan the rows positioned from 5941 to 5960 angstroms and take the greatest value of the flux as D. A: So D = 7.019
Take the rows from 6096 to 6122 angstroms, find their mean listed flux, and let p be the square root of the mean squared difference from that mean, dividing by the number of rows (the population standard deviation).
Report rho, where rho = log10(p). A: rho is -0.86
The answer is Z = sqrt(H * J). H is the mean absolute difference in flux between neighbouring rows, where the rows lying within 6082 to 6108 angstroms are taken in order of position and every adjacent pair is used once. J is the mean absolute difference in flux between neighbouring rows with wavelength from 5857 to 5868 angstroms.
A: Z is 0.065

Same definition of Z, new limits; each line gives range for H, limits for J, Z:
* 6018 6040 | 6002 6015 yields 0.092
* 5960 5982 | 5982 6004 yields 0.131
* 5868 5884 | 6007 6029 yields 0.127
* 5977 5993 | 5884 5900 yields 0.275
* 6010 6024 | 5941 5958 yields 0.101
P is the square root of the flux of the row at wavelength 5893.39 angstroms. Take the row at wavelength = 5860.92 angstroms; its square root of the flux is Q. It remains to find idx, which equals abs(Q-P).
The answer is 0.274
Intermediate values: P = 2.35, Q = 2.62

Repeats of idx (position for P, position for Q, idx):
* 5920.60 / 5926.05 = 0.027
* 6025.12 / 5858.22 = 0.001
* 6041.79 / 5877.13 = 0.036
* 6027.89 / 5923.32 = 0.016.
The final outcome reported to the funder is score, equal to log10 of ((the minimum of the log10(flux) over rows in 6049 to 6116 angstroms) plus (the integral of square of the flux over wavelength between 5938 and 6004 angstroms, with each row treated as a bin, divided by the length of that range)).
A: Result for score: 1.68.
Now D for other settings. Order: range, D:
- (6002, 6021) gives 6.896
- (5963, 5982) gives 7.084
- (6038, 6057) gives 7.07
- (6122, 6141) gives 6.843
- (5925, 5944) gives 7.484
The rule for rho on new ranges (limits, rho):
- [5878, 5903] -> -0.31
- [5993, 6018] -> -0.89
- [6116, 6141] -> -0.92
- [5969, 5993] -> -0.80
